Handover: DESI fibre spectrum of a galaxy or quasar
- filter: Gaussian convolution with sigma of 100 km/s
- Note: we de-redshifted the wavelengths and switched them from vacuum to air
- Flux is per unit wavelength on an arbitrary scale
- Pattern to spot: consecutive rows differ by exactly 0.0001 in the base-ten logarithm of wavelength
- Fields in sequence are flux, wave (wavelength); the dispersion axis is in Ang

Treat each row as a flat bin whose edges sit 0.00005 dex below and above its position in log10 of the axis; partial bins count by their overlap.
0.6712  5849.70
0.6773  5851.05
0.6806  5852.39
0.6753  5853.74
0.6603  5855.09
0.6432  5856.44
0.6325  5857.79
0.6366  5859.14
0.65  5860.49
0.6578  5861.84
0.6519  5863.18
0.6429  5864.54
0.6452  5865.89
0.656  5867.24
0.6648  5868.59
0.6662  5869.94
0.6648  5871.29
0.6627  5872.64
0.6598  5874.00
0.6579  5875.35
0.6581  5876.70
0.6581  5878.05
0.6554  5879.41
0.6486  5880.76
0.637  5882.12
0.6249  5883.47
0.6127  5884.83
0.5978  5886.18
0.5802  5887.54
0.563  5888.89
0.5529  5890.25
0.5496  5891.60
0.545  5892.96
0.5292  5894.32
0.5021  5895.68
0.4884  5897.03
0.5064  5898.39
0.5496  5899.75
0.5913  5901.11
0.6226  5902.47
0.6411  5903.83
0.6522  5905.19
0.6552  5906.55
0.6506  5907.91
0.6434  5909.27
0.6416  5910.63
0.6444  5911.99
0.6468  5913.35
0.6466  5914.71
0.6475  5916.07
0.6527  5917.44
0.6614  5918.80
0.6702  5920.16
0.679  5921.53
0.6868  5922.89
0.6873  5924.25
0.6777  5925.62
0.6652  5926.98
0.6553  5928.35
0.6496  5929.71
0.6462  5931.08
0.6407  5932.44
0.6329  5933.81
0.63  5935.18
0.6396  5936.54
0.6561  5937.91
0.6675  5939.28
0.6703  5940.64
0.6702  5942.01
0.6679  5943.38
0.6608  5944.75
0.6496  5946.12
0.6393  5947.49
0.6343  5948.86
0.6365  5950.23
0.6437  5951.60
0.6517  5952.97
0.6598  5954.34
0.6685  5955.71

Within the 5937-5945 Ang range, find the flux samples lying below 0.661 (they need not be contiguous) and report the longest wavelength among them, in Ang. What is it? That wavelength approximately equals 5944.75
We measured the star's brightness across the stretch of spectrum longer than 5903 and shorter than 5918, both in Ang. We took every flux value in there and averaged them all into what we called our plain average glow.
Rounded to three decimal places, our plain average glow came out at 0.647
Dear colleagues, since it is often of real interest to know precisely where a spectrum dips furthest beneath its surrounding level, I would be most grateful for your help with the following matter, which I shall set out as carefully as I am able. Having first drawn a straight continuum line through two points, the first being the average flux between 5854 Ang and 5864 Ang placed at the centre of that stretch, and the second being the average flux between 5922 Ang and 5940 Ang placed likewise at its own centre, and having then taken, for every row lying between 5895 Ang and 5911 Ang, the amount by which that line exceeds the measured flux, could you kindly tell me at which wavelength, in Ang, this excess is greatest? 5897.03 Ang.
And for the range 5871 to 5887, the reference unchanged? 5886.18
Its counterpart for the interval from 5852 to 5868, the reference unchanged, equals 5857.79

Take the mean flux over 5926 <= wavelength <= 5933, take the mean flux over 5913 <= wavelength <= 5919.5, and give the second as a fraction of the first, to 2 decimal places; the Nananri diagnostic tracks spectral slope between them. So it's 1.00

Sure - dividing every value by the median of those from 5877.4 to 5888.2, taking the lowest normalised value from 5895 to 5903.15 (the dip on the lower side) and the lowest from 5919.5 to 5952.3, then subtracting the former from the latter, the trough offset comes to 0.22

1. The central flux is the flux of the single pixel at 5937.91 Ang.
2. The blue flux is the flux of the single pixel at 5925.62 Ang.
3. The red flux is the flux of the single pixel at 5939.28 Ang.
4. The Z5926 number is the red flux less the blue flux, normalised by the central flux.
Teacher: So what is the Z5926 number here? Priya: -0.016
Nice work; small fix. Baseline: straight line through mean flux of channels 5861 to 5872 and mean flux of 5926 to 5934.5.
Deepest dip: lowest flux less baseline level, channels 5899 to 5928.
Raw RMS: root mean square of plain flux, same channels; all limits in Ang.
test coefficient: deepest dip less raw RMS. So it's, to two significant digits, -0.75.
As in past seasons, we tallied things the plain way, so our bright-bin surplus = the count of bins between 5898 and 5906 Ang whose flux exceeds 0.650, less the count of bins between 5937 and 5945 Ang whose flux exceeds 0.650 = -5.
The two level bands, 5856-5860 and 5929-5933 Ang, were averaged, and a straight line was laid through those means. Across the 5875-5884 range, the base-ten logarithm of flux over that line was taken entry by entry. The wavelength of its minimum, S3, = 5883.47 Ang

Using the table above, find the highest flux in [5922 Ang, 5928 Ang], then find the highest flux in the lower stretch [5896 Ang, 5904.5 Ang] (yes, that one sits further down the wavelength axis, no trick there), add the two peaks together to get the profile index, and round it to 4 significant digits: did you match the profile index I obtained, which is 1.328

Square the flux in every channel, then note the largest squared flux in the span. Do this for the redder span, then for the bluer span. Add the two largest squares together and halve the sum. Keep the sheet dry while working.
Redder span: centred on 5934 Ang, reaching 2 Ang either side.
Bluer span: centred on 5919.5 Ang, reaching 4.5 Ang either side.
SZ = 0.441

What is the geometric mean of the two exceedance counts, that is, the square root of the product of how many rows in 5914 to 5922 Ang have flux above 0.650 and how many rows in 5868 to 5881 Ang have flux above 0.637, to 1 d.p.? 6.3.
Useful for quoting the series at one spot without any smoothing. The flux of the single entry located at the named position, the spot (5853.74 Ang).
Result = 0.6753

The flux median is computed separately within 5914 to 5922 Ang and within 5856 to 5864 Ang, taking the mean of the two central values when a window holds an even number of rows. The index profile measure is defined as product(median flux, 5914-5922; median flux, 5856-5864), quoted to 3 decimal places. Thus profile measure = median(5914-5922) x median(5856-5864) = 0.425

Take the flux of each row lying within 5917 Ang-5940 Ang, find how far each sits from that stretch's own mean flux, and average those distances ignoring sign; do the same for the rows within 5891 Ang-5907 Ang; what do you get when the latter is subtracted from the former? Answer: -0.04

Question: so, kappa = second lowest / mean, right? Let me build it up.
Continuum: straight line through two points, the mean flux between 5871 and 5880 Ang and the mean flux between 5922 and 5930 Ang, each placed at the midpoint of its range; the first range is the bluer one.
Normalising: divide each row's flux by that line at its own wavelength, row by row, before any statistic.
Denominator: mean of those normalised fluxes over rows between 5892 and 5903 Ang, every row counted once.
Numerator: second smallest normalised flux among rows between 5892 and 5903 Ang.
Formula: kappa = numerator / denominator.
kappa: 0.93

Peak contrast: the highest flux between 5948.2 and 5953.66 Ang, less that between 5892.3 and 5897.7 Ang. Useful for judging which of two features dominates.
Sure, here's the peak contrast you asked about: 0.107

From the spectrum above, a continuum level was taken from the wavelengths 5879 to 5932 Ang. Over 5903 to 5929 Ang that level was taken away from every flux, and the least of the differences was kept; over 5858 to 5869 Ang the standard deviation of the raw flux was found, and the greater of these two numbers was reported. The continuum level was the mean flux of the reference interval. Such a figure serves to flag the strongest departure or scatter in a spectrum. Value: 0.022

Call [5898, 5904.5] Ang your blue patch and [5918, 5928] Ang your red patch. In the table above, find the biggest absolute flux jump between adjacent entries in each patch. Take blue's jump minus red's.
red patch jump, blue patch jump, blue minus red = 0.031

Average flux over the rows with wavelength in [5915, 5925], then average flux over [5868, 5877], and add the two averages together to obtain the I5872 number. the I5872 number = 1.331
